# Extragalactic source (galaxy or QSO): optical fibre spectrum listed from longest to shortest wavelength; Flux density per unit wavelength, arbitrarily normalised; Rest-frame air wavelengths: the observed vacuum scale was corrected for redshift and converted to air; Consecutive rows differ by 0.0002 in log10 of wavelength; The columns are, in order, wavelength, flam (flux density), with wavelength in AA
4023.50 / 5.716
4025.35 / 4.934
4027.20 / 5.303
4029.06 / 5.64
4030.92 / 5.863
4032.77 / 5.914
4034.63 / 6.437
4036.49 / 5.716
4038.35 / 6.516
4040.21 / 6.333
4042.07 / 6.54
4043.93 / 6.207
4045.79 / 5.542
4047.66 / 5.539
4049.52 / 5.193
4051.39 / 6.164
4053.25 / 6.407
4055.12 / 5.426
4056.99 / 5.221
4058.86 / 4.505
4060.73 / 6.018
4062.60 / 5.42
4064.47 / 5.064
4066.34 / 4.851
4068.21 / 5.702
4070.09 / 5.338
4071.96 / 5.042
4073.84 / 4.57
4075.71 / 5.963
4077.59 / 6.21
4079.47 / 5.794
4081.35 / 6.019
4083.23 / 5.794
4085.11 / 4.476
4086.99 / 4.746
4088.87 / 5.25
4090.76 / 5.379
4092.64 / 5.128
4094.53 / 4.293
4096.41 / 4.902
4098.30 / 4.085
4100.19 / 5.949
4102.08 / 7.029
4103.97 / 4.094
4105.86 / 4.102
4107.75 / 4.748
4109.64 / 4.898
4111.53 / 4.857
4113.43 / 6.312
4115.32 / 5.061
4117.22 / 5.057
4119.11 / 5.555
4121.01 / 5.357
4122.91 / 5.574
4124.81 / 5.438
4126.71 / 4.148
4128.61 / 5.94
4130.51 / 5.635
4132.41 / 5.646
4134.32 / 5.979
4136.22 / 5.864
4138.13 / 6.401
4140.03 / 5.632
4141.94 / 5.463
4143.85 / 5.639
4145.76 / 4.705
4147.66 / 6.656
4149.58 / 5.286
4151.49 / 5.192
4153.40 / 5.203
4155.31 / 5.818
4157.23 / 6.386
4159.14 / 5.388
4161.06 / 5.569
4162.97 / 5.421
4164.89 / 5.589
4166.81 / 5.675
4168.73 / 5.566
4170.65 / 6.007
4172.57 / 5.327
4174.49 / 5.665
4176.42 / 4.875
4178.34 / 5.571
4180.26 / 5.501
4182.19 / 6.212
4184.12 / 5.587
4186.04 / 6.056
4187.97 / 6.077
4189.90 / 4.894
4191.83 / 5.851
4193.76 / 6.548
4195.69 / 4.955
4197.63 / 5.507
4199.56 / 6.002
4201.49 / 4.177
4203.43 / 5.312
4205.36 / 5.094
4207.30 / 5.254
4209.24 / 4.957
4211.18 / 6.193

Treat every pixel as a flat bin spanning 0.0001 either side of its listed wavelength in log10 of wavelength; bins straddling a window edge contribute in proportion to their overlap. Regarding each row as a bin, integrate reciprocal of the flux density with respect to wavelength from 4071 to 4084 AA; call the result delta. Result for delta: 2.34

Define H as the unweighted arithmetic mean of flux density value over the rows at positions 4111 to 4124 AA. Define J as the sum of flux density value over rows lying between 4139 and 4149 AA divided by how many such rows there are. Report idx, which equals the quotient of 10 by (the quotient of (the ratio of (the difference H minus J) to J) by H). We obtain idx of -1361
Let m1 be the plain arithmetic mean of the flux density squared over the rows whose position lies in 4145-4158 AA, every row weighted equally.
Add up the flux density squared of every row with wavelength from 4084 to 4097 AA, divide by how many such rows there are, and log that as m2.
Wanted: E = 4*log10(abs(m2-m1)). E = 3.6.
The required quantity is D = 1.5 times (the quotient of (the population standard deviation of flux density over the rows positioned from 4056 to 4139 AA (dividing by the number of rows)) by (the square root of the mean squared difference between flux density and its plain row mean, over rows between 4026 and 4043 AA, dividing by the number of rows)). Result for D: 2.44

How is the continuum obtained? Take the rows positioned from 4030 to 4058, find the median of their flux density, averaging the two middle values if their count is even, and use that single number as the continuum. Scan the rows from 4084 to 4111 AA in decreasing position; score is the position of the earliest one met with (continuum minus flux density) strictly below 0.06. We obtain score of 4102.08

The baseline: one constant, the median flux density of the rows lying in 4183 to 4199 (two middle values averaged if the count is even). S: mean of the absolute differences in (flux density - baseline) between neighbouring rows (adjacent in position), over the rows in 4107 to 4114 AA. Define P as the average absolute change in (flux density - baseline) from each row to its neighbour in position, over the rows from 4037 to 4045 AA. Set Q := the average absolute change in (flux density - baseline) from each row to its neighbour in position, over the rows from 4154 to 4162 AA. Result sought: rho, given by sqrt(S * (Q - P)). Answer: 0.43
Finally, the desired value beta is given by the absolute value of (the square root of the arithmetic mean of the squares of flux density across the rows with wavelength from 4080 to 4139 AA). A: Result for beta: 5.3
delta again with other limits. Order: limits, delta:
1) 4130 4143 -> 2.24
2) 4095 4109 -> 2.93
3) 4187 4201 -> 2.51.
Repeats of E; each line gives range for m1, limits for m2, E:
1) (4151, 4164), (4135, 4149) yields 1.5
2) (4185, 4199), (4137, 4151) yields -3.7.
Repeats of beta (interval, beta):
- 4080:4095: 5.2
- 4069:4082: 5.6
